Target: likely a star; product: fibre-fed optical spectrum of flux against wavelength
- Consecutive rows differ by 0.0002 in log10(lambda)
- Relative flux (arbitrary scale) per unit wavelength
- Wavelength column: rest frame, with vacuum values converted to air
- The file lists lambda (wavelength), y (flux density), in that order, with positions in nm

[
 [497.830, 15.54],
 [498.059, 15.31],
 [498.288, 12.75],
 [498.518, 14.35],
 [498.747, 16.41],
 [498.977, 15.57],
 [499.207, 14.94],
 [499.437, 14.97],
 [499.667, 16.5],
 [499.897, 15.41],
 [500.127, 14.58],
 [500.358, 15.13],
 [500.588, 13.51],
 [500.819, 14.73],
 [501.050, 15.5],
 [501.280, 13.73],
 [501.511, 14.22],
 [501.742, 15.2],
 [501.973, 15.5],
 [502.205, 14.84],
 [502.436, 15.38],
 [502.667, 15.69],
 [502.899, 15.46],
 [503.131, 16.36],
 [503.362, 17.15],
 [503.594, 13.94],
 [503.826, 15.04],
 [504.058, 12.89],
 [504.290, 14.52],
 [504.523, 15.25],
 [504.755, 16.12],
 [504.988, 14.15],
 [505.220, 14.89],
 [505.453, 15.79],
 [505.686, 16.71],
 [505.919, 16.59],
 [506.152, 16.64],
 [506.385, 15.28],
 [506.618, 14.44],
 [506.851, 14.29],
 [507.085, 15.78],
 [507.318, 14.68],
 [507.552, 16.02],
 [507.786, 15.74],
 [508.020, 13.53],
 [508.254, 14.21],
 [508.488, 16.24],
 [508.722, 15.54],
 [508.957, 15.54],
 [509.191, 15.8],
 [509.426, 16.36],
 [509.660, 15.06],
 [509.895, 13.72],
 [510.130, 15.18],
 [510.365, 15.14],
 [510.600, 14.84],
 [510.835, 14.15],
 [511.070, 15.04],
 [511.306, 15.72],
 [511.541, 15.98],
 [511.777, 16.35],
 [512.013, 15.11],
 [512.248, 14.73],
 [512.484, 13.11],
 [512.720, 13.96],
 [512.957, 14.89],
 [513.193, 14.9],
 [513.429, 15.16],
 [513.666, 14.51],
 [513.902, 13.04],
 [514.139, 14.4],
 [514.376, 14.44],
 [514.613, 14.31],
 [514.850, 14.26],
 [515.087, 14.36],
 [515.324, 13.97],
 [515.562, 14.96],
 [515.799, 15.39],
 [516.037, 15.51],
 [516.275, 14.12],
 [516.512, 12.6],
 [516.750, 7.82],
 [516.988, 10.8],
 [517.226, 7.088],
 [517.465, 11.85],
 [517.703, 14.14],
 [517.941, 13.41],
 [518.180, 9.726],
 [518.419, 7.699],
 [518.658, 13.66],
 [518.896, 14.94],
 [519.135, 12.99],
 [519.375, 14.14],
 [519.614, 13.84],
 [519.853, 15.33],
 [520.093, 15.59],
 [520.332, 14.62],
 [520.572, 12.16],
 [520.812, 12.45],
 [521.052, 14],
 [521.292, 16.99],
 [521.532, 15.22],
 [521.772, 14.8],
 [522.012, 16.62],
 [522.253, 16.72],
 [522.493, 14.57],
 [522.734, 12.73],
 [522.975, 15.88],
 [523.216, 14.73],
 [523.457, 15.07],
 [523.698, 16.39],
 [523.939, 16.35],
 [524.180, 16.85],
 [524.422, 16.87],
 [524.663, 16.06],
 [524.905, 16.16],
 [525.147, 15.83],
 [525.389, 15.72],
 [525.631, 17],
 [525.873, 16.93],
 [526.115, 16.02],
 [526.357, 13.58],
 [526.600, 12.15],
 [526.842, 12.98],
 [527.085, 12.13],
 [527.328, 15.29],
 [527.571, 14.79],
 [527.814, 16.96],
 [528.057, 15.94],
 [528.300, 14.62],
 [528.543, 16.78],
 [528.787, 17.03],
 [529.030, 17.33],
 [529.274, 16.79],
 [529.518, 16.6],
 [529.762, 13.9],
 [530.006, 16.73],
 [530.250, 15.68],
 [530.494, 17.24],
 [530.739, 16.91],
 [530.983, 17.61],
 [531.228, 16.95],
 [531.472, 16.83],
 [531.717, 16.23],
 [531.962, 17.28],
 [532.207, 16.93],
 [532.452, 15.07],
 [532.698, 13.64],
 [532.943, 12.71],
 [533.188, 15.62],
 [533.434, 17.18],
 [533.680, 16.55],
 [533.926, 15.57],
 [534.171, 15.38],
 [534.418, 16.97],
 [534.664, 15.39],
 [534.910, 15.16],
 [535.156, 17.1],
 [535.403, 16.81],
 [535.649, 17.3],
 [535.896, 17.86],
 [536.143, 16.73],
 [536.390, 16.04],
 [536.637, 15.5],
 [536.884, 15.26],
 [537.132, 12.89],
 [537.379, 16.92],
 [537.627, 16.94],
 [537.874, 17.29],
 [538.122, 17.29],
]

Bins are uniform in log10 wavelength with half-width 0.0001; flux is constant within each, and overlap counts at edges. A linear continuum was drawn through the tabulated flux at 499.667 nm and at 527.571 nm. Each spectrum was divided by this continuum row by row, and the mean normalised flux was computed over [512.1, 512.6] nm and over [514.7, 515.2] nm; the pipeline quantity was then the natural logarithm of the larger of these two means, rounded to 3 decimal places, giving -0.084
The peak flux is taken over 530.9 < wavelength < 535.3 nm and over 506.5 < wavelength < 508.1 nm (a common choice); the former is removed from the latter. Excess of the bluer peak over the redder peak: -1.6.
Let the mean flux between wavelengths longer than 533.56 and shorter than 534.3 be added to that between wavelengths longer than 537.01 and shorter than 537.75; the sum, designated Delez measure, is 31.4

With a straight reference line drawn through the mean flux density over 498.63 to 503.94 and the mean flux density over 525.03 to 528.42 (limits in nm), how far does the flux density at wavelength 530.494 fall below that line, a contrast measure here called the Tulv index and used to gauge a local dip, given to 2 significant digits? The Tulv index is -2.3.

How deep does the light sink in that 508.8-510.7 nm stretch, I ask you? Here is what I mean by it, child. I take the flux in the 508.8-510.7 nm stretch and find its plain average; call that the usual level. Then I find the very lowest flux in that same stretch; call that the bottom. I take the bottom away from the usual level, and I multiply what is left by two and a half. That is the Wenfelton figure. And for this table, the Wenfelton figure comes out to 3.7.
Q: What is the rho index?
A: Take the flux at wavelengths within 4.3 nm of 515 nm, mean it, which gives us 13.6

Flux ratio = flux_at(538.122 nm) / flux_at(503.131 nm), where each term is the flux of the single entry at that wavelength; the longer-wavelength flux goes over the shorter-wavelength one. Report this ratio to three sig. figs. 1.06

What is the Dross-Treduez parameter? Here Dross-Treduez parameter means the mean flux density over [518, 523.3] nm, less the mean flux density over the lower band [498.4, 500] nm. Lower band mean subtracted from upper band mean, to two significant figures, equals -1.4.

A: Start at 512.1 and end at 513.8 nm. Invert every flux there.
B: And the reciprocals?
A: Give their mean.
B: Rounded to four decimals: 0.0693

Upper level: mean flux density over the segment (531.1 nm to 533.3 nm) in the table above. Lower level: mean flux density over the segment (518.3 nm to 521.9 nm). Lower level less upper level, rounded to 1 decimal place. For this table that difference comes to -1.8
